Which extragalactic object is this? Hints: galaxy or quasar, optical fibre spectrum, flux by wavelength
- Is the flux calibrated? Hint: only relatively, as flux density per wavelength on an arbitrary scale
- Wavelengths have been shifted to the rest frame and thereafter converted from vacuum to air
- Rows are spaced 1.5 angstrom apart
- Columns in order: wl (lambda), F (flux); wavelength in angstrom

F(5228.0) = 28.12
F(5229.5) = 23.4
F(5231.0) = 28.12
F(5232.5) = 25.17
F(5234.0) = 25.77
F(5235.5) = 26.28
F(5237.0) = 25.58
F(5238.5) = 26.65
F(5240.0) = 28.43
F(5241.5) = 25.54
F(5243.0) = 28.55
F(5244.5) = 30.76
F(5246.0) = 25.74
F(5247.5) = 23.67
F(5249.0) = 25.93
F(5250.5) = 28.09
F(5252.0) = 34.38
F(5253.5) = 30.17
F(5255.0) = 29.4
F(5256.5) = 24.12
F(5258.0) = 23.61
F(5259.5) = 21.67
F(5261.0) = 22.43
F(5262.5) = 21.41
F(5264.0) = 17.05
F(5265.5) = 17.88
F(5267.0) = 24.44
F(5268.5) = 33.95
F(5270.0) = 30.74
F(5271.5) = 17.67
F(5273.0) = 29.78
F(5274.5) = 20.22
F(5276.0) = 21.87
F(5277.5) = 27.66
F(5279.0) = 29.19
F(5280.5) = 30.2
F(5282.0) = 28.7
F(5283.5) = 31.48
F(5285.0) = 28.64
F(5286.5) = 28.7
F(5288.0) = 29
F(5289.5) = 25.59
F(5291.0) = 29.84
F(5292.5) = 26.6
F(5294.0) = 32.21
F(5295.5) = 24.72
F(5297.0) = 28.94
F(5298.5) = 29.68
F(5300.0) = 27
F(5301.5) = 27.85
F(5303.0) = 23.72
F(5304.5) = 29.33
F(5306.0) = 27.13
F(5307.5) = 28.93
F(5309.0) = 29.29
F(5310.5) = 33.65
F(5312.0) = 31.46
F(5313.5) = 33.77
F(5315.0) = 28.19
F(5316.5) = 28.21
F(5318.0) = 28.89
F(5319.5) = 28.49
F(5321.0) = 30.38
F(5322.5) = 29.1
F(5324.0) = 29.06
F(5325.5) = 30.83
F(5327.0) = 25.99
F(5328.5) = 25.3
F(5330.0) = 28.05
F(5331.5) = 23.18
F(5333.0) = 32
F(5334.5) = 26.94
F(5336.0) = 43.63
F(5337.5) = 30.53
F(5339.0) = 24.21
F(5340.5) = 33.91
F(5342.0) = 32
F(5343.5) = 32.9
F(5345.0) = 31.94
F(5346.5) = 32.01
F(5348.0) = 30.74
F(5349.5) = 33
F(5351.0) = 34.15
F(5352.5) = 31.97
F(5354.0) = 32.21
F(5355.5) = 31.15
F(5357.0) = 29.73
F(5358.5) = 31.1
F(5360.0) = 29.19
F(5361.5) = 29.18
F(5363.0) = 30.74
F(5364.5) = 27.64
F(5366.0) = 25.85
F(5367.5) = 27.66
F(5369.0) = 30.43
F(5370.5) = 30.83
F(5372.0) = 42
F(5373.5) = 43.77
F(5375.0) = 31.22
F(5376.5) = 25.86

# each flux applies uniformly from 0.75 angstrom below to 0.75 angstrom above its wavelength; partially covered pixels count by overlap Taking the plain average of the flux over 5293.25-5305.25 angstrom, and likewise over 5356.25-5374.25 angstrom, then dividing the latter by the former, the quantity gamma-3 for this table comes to 1.13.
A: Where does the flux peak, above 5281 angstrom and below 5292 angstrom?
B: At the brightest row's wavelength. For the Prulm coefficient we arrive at 5283.5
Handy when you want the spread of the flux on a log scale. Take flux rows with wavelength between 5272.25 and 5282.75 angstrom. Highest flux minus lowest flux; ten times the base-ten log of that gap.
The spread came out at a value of 10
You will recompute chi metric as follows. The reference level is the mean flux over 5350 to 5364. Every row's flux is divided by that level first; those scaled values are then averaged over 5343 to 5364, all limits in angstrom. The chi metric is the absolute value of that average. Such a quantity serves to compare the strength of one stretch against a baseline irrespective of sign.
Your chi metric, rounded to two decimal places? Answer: 1.01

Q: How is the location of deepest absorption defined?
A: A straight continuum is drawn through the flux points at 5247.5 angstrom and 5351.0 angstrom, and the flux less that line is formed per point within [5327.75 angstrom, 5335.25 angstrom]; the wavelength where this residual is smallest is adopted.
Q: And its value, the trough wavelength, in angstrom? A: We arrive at 5331.5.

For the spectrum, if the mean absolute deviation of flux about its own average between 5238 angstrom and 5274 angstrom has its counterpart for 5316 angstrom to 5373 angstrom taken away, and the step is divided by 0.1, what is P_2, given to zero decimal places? 12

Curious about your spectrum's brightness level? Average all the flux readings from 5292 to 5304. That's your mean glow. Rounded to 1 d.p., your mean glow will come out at 27.6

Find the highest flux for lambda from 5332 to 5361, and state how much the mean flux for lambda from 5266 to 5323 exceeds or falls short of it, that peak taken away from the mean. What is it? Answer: -15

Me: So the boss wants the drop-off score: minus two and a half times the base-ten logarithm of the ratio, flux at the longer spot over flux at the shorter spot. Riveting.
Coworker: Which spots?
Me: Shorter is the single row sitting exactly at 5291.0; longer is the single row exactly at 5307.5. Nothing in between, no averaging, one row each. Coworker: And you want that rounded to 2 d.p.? 0.03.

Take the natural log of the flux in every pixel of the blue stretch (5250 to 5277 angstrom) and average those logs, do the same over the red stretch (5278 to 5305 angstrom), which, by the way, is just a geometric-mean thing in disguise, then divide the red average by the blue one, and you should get 1.05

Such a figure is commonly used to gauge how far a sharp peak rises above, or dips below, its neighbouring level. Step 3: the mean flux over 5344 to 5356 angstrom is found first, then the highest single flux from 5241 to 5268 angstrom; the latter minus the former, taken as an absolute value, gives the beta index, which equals 2.2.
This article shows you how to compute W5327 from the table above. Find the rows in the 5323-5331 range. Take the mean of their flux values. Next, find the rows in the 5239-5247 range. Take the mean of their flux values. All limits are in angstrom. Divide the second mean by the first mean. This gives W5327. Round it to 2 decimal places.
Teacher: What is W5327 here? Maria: 1.00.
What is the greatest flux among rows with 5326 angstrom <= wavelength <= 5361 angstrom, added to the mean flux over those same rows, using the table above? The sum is 74.3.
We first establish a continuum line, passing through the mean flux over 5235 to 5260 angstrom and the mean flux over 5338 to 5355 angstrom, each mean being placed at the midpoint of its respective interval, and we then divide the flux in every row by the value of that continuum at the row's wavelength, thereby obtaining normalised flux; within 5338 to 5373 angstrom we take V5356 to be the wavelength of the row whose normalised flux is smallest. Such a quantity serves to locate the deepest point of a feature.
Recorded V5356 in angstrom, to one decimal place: 5339.0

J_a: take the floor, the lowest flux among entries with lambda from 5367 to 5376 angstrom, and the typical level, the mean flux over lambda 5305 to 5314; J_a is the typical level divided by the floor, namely 1.11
